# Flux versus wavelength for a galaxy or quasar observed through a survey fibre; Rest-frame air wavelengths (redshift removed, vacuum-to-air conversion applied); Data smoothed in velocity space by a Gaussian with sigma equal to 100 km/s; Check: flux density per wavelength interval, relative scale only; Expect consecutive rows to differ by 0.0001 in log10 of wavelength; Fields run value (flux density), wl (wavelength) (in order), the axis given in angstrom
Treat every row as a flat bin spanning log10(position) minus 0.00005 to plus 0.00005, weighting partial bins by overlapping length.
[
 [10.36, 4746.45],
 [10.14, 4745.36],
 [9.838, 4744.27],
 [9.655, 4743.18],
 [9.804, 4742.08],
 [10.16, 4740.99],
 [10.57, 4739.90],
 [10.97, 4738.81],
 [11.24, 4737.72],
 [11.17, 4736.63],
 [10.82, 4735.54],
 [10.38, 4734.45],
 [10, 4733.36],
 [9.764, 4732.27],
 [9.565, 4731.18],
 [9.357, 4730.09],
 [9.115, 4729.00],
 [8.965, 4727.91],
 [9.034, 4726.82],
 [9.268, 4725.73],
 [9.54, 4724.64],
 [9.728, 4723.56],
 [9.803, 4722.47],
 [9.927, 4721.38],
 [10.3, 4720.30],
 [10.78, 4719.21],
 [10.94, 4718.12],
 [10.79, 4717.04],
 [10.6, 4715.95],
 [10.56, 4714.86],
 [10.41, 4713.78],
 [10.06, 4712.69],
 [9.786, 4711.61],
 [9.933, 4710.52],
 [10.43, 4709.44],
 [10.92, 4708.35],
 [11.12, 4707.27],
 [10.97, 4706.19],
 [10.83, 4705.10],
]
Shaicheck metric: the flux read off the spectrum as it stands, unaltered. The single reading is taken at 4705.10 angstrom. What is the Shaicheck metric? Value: 10.83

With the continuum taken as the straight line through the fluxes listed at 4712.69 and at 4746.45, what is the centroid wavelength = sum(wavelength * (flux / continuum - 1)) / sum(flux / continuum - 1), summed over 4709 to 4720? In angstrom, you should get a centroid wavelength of 4716.7 angstrom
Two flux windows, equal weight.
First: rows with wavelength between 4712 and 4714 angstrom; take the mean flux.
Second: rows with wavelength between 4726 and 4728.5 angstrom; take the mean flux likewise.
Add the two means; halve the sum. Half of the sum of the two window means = 9.6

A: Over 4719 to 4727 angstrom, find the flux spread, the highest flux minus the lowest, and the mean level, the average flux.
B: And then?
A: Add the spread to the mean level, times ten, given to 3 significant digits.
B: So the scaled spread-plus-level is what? 115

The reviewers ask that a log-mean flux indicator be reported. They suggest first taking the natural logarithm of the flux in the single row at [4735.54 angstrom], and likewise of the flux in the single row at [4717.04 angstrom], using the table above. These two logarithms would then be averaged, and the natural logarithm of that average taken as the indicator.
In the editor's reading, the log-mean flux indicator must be 0.867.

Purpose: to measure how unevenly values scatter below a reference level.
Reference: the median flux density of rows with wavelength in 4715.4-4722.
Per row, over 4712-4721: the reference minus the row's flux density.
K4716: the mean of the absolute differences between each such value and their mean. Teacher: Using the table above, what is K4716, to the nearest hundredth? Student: 0.22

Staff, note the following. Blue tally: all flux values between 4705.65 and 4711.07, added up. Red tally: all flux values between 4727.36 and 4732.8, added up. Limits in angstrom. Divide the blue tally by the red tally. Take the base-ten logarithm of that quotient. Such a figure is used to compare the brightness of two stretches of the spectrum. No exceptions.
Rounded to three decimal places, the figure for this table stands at 0.057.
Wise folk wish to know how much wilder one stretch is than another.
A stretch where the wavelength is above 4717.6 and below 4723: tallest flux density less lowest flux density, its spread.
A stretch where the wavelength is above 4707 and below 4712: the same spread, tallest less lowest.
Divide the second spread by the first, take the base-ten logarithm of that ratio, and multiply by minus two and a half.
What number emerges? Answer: -0.17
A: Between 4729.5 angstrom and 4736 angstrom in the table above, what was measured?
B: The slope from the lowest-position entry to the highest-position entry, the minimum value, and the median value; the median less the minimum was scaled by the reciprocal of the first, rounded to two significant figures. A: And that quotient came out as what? 2.0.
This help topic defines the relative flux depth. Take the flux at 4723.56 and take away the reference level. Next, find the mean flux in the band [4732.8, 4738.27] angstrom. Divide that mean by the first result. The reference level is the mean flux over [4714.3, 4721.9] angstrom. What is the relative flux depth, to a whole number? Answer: -13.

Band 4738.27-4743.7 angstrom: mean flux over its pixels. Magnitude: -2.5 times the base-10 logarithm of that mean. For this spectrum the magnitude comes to -2.52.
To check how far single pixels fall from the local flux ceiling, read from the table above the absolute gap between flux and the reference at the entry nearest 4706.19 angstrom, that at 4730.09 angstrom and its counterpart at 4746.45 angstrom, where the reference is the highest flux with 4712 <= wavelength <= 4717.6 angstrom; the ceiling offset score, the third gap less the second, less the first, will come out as -1.2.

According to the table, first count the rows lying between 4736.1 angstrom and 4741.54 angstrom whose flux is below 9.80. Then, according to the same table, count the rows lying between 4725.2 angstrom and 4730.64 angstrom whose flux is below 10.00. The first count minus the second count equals -5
